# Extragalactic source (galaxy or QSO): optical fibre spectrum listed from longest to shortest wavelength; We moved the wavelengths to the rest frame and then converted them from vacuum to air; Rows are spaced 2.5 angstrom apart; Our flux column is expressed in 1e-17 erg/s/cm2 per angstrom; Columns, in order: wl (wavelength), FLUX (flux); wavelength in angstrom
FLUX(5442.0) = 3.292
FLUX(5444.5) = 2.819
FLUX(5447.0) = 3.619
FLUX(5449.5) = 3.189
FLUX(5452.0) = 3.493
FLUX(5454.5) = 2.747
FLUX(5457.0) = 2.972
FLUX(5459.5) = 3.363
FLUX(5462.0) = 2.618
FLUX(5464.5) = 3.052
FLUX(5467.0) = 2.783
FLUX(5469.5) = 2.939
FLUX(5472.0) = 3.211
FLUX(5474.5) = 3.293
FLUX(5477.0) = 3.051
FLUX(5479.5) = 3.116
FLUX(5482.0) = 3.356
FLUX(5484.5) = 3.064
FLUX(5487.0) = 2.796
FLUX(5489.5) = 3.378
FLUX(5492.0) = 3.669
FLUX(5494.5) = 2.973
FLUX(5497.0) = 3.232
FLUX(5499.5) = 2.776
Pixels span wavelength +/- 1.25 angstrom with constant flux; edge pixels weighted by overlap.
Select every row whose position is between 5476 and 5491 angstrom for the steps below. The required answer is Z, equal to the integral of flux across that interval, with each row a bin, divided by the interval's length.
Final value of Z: 3.14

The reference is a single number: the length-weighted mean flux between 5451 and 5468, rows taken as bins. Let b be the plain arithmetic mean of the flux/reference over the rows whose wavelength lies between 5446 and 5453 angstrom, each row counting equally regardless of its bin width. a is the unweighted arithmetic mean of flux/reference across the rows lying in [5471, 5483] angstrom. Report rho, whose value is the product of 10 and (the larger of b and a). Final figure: 11.4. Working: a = 1.07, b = 1.14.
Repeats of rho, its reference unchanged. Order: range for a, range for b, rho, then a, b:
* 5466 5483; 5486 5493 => 10.9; 1.04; 1.09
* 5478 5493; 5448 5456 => 10.8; 1.08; 1.05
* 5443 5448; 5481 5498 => 10.7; 1.07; 1.07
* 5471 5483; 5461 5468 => 10.7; 1.07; 0.94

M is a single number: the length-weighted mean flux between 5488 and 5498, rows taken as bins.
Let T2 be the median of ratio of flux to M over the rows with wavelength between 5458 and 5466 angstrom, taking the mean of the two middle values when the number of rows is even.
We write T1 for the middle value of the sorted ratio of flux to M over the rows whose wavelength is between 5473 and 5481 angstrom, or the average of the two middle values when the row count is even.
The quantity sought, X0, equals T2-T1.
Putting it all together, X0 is -0.02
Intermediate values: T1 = 0.944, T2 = 0.924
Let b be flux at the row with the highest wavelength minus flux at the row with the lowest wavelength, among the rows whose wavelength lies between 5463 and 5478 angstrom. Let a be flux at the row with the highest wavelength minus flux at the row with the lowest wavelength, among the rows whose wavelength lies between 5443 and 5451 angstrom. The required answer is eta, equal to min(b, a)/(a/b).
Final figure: 0.0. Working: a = 0.4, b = 0.0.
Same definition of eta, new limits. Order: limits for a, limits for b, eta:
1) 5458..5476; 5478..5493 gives 0.6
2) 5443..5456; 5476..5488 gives -0.9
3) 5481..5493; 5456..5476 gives 0.3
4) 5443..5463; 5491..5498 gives -1.0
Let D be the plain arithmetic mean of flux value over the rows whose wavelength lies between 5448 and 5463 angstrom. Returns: 3.06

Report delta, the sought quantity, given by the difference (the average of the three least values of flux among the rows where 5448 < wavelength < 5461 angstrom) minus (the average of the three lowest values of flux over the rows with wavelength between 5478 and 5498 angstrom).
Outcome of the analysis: 0.0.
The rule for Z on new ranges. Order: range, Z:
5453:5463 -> 2.95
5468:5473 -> 3.05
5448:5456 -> 3.15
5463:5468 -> 2.91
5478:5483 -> 3.22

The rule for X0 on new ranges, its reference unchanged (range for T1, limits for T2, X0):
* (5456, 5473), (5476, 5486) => 0.04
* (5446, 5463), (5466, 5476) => -0.03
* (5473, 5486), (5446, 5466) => 0.00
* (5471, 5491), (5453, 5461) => -0.06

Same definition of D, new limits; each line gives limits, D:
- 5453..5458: 2.86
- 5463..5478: 3.05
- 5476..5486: 3.15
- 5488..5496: 3.34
